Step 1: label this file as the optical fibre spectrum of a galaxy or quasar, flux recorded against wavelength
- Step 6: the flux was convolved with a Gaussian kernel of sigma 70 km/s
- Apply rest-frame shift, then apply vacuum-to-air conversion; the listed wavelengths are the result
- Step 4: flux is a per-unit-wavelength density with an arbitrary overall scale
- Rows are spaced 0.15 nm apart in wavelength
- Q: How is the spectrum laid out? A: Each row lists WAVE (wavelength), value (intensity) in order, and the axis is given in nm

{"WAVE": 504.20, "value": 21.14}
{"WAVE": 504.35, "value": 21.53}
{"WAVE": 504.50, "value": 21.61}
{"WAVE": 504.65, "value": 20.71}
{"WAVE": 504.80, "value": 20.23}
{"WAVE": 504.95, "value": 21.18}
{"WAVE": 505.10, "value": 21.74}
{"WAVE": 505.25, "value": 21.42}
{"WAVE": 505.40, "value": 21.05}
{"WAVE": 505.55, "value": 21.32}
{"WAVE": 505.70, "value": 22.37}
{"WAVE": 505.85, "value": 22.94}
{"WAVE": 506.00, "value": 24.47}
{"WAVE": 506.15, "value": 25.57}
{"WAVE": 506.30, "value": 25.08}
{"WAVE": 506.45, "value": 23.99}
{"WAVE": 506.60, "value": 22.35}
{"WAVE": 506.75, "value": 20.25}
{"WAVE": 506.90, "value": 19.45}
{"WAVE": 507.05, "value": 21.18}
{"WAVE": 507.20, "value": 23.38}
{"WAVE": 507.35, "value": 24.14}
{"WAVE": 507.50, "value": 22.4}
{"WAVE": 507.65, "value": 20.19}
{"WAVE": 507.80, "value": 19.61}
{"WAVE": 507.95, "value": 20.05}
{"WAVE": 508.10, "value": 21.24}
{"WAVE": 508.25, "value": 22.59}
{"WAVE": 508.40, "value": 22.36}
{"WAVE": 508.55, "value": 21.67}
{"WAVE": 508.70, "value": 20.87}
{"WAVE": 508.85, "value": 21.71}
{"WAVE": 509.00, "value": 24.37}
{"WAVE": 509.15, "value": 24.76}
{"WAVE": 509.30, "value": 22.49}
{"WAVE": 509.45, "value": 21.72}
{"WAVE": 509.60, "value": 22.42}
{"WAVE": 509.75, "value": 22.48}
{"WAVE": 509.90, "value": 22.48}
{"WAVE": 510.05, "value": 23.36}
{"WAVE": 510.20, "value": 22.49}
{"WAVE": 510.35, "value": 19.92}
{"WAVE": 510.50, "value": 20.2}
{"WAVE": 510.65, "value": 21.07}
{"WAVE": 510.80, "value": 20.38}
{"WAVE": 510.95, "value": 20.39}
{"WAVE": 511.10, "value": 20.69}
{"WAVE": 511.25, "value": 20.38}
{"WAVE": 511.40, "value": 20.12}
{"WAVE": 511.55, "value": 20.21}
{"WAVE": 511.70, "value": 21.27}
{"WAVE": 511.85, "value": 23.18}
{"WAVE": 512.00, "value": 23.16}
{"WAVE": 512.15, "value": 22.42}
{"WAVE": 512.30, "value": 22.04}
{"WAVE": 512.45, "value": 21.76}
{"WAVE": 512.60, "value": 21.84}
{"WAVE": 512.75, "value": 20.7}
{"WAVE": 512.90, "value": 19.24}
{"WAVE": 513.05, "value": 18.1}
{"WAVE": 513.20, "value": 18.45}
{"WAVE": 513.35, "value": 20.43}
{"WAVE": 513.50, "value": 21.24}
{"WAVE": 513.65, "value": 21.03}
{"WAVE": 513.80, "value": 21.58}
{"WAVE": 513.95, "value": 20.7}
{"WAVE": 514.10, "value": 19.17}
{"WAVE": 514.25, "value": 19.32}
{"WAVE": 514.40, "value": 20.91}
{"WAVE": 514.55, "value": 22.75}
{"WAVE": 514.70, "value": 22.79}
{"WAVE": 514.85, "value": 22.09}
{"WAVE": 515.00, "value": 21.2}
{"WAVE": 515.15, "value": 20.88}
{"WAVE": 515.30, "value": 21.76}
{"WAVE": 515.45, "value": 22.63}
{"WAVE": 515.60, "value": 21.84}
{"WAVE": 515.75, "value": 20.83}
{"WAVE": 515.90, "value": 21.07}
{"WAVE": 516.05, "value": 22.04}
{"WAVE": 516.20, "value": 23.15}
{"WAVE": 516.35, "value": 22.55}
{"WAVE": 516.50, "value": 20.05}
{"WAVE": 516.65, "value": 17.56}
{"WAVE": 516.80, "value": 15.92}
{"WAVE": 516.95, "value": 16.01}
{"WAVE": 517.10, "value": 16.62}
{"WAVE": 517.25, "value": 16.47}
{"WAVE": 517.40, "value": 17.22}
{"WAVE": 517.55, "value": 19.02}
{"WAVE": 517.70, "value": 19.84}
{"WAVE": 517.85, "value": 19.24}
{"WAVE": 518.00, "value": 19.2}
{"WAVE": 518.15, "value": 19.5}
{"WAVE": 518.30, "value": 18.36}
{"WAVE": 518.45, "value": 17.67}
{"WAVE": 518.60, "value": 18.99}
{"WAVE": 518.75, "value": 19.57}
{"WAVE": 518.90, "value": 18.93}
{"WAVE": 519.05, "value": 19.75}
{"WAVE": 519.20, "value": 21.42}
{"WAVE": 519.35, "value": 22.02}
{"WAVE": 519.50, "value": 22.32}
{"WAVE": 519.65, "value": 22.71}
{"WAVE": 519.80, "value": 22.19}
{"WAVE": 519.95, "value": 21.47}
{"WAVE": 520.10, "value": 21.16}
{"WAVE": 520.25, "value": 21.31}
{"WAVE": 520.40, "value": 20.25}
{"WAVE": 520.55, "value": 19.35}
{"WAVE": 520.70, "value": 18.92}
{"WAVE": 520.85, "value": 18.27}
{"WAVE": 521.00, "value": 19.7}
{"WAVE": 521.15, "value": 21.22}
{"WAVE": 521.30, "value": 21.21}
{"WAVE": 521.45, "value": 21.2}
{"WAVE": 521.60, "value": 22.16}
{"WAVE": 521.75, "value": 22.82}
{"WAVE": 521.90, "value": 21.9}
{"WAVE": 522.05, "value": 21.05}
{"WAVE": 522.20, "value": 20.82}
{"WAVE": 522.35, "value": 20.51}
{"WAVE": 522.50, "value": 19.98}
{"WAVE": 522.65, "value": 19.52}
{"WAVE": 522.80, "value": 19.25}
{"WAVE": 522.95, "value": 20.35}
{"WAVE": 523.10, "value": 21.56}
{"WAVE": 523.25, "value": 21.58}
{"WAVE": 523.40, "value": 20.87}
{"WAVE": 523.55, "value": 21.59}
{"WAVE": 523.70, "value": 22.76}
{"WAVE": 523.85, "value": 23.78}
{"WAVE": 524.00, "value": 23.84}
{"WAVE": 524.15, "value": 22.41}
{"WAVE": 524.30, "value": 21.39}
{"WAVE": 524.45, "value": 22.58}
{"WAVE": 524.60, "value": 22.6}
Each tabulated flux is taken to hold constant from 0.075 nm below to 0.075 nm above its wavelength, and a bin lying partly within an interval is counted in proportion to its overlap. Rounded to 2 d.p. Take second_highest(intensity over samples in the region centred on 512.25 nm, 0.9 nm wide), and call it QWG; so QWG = 23.16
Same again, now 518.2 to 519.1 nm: 19.57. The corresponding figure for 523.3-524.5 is 23.78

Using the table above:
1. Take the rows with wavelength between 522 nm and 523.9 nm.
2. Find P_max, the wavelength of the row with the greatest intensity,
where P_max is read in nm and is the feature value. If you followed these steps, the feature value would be 523.85 nm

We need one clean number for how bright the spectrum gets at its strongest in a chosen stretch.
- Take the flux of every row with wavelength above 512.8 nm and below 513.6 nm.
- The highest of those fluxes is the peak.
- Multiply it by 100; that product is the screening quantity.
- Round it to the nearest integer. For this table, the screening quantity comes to 2124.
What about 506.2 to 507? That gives 2508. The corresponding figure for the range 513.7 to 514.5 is 2158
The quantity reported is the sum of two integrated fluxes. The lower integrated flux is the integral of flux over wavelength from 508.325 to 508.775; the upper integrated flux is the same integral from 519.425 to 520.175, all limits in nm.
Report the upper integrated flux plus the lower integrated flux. 26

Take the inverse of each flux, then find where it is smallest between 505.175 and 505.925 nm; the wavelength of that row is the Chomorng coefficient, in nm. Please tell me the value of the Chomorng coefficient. 505.85 nm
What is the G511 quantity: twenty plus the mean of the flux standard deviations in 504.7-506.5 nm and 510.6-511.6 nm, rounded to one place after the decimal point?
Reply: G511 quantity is 21.0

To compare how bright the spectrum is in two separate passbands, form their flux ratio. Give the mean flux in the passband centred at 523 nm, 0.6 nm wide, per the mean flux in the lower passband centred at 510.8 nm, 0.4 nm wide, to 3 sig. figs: 1.00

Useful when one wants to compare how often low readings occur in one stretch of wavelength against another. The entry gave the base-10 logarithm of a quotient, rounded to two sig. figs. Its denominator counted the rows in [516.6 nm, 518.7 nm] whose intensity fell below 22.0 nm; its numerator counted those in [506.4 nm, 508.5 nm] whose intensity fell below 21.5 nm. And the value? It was -0.30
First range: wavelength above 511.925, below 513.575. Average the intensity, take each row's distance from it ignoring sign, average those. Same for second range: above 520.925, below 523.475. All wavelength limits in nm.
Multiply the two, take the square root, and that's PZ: 1.00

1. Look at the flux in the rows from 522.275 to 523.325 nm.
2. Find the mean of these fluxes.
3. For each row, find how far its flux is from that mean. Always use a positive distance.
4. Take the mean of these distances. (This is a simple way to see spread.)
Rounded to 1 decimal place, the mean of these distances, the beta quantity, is 0.7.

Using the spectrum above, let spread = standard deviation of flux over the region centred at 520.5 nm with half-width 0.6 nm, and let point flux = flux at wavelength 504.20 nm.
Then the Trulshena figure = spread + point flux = 22.3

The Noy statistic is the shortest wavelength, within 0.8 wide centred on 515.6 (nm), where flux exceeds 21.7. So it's 515.30 nm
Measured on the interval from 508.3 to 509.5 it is 508.40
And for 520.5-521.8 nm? 521.60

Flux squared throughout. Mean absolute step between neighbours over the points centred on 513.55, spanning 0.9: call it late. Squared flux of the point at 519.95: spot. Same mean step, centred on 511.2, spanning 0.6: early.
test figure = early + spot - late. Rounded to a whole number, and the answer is 437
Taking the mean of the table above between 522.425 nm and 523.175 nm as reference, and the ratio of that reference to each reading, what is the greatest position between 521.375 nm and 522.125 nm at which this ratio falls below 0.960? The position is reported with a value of 522.05 nm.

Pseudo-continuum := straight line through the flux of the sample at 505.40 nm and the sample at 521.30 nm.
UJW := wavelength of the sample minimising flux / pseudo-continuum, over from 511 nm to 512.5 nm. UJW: 511.40 nm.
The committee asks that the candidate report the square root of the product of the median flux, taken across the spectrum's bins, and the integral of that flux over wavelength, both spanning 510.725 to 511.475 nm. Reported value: 18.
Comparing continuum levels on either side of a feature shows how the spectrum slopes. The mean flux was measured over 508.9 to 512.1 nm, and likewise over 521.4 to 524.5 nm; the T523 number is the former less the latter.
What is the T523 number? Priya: 0.3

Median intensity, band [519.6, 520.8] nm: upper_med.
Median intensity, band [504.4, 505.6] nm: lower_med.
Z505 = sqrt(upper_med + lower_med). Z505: 6.52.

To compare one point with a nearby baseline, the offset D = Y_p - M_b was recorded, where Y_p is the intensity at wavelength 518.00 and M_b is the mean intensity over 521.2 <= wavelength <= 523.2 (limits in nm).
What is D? -2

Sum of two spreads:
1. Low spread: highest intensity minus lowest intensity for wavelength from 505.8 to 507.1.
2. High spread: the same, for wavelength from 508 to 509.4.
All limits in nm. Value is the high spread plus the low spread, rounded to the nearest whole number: 10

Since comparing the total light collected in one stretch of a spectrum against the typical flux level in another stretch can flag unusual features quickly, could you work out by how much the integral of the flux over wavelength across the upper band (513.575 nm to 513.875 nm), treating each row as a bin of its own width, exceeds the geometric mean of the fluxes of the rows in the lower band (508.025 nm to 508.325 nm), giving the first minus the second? -15.5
